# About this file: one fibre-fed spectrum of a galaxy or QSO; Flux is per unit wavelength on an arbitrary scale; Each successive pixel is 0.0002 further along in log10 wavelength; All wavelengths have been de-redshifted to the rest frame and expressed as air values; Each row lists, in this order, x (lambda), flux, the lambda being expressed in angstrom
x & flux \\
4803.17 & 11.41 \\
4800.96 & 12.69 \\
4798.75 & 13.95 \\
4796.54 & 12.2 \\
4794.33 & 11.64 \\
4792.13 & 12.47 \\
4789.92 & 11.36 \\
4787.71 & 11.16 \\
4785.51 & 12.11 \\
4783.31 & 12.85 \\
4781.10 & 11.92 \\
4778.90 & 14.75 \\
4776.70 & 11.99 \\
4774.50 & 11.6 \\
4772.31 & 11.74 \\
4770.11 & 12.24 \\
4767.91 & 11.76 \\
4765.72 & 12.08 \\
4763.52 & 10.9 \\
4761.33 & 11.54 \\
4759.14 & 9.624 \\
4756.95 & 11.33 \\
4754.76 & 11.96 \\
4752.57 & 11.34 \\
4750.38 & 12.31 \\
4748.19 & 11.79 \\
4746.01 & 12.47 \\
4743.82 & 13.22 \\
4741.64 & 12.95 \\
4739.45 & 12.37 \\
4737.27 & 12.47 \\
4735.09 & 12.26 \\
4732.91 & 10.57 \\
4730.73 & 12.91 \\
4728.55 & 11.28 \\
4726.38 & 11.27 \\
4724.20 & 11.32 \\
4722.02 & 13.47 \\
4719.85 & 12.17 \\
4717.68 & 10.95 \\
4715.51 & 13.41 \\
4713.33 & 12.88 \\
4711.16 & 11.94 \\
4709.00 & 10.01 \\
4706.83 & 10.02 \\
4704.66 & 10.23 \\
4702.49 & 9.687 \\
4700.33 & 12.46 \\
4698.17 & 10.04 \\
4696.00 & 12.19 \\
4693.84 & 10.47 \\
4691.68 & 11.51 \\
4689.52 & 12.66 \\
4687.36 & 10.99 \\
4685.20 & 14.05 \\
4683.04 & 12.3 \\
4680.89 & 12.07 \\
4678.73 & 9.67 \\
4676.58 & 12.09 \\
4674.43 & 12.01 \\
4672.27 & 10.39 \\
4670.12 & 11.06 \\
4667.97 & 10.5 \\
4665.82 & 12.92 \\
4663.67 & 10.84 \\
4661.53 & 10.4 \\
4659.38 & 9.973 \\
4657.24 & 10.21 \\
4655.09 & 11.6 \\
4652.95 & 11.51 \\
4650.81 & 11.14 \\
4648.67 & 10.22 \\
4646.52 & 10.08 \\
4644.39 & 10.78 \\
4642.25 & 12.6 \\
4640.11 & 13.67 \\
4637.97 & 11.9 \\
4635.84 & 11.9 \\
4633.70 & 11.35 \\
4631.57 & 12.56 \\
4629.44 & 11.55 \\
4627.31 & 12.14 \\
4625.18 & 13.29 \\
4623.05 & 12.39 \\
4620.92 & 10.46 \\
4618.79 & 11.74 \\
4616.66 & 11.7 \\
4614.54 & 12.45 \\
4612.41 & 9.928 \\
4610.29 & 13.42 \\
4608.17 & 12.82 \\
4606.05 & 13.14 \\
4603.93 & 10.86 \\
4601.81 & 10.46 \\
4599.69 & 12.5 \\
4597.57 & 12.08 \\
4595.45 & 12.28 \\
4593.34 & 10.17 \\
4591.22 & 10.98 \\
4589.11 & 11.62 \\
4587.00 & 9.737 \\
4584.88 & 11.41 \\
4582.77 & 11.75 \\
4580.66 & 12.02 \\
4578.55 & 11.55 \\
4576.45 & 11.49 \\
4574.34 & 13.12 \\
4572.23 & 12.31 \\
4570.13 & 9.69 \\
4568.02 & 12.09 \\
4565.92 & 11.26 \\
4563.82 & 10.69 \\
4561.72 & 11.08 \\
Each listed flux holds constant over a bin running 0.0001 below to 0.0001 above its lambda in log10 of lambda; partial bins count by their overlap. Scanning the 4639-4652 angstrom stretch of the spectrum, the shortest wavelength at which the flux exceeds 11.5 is 4640.11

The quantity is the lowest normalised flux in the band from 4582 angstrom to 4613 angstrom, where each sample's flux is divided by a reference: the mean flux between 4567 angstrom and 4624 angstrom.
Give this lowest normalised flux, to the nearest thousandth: 0.837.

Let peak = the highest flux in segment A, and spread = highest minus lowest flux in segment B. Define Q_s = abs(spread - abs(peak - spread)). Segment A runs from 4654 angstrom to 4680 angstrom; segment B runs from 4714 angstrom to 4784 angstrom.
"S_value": 2.7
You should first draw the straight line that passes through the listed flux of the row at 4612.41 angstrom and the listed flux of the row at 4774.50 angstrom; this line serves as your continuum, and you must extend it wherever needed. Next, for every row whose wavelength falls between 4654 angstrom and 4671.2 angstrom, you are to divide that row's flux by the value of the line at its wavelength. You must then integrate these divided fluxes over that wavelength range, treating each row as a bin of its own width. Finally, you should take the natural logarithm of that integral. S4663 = 2.89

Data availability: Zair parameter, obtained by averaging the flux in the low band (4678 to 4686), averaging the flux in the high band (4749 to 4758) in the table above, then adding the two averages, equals 23.8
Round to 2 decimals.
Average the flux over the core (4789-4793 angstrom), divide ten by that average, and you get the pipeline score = 0.84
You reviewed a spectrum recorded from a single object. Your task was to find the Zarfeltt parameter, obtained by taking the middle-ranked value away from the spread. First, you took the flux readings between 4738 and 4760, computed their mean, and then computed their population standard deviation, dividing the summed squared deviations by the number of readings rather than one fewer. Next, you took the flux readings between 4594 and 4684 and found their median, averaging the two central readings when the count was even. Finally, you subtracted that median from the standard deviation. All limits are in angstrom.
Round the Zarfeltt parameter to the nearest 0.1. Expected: -10.8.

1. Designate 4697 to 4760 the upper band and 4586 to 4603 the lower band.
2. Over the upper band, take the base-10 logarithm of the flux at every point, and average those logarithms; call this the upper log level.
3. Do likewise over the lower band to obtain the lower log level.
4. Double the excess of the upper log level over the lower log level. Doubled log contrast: 0.03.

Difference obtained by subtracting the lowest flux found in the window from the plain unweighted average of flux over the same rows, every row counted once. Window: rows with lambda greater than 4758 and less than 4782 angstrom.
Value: 2.21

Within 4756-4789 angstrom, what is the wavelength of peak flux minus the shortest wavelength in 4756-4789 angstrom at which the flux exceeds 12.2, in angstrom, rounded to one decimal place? 8.8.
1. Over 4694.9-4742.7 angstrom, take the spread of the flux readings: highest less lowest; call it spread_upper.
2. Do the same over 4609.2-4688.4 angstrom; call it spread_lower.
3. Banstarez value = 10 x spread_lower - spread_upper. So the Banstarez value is 40.0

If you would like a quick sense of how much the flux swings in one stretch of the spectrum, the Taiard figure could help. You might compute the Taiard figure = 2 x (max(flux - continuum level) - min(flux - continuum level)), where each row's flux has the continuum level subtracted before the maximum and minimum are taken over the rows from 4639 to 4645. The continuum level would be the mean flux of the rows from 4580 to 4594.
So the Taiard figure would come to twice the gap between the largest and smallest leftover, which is 6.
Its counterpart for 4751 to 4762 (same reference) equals 5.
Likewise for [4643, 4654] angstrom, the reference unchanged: 3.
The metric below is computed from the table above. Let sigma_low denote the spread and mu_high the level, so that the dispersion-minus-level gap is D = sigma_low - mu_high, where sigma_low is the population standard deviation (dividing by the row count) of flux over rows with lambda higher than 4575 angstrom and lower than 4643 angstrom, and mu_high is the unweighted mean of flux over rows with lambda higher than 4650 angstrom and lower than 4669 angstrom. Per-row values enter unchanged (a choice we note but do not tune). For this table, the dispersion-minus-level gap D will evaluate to -10.0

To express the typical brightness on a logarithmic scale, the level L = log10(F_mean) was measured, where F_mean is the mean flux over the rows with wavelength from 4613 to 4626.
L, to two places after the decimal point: 1.08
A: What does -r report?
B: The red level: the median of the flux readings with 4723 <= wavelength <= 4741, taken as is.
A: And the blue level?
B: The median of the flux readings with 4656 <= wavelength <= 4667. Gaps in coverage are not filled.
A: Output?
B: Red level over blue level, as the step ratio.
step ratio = 1.134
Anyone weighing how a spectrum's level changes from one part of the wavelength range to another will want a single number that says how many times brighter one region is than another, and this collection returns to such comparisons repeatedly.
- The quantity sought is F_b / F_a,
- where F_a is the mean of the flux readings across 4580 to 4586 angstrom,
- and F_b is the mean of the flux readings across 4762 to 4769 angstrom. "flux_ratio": 0.99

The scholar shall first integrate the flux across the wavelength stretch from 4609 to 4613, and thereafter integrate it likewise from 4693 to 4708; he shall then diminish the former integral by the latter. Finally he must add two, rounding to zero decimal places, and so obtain -111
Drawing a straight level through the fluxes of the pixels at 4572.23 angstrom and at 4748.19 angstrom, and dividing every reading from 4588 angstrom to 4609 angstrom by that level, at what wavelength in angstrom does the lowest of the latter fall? 4593.34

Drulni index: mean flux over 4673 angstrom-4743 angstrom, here 11.7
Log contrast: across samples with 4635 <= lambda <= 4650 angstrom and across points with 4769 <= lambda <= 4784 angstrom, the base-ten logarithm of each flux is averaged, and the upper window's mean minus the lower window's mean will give 0.032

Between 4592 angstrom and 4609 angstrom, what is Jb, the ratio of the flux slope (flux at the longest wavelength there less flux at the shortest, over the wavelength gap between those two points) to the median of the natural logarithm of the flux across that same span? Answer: 0.07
